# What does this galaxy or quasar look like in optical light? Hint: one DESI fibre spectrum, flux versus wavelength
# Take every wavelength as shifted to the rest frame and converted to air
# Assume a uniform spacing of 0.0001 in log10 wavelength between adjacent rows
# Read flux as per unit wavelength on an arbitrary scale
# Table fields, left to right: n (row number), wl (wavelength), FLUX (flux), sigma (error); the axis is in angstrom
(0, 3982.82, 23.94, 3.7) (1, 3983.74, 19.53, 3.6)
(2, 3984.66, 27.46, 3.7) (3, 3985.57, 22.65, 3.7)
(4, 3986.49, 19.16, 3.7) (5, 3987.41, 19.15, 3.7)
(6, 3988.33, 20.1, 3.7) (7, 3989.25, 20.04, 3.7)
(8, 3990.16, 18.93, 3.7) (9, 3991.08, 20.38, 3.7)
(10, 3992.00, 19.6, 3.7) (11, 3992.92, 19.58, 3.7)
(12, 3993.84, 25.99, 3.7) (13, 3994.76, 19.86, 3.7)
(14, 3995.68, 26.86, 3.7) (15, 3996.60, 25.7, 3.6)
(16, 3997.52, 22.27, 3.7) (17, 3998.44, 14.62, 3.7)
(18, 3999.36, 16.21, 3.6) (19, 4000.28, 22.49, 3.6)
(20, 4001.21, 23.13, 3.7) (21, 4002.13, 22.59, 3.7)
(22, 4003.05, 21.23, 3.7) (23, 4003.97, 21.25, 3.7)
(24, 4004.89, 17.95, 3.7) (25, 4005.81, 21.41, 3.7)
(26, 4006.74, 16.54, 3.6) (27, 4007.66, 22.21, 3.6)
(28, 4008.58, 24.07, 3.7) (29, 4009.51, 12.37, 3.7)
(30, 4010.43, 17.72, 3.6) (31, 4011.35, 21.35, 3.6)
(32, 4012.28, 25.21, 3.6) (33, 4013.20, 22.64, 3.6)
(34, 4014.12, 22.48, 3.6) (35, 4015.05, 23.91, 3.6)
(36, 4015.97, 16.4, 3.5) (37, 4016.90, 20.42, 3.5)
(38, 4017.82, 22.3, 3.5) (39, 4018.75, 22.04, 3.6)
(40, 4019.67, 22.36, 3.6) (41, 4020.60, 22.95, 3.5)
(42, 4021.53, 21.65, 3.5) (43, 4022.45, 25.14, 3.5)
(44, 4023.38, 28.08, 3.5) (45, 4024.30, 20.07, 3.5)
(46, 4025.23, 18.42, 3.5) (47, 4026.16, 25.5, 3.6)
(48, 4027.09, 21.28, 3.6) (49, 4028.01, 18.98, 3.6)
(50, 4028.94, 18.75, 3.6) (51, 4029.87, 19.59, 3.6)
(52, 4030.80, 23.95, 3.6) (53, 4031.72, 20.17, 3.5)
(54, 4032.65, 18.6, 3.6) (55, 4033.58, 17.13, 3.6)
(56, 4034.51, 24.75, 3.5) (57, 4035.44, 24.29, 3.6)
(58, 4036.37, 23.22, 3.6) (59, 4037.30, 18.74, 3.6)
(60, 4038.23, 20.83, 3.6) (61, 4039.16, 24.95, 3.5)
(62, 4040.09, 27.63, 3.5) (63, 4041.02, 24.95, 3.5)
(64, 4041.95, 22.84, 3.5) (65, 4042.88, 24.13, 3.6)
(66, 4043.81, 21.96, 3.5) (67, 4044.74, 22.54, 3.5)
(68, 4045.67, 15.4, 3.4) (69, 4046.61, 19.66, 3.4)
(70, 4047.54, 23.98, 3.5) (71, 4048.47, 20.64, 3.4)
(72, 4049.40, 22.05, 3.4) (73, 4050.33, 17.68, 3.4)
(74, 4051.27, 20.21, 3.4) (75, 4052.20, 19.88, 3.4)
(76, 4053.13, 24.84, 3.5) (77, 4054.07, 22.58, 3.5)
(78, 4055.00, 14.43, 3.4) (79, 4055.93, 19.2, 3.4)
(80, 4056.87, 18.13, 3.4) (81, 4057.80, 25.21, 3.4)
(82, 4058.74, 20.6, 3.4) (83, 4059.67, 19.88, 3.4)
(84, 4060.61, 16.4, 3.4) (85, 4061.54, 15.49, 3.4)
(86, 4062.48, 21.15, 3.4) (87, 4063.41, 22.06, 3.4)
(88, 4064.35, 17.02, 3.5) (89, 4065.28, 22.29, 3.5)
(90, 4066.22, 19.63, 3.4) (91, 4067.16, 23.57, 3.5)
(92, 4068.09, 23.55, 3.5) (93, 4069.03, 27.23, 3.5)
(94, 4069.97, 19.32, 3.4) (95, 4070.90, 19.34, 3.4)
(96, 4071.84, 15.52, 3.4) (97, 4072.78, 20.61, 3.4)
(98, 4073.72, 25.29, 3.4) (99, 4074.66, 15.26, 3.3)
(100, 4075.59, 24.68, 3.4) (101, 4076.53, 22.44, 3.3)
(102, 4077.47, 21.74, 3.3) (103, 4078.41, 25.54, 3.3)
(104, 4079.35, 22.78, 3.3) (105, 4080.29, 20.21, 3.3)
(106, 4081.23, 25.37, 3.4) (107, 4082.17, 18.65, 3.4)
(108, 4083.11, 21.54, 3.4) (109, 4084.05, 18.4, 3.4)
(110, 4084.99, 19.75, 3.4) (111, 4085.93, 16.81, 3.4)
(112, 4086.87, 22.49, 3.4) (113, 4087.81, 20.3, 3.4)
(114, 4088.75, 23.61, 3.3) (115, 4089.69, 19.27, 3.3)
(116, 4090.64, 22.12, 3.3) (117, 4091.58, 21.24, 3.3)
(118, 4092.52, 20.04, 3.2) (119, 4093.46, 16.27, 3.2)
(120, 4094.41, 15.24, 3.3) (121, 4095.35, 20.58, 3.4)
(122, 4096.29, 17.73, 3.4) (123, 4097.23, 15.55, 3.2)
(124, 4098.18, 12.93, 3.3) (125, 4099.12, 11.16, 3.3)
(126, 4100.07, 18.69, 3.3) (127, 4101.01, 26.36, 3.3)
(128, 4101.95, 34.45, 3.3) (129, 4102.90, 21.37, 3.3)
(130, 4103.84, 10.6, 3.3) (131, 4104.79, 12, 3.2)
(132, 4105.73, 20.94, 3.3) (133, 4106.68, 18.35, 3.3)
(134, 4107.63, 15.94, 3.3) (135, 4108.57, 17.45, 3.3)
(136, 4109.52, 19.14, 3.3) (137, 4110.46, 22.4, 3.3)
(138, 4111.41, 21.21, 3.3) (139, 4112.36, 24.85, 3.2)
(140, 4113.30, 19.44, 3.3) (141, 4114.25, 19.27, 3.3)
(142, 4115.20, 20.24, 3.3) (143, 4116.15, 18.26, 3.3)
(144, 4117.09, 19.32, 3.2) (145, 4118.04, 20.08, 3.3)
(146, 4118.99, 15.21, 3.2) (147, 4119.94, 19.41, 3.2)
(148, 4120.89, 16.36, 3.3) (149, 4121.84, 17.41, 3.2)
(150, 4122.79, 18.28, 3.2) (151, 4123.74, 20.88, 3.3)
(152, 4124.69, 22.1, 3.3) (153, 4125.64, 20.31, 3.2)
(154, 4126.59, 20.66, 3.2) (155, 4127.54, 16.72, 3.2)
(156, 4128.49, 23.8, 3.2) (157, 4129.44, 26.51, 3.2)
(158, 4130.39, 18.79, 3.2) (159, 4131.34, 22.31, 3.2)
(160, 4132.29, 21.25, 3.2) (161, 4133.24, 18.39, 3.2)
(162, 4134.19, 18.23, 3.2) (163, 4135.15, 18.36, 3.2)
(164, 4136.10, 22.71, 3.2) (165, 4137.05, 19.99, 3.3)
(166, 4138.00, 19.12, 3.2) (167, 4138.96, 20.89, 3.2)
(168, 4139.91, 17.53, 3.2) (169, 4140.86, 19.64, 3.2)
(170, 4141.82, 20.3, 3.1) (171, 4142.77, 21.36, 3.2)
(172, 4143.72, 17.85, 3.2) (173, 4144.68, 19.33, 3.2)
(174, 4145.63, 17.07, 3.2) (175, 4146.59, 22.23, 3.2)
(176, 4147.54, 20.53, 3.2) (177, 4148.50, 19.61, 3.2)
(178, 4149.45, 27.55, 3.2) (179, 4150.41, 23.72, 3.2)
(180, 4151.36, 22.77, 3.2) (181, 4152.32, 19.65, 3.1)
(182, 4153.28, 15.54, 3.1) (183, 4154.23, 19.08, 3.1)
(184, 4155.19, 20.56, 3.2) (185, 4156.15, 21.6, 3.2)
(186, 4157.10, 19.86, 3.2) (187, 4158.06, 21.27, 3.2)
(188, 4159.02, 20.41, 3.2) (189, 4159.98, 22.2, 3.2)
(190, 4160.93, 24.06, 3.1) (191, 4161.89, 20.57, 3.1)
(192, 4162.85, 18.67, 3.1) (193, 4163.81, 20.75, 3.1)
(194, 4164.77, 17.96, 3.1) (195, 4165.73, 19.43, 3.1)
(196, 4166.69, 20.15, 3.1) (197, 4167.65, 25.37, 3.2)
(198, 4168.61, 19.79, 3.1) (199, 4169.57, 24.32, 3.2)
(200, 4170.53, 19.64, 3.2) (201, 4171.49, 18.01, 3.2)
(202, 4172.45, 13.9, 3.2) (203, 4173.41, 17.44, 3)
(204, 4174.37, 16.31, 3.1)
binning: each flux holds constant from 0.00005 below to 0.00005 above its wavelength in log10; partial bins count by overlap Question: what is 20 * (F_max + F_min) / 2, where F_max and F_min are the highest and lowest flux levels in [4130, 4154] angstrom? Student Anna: 431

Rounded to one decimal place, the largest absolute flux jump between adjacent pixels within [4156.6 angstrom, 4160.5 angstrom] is 1.8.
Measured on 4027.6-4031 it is 4.4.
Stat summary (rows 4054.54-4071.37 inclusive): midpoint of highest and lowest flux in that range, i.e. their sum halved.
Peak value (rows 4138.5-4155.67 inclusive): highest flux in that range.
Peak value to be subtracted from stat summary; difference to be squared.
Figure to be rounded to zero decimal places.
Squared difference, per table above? 45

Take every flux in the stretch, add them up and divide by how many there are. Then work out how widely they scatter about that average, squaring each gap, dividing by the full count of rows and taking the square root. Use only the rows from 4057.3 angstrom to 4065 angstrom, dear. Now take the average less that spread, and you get 16.7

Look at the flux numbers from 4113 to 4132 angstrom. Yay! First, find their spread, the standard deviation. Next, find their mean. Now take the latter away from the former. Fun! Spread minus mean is -17.2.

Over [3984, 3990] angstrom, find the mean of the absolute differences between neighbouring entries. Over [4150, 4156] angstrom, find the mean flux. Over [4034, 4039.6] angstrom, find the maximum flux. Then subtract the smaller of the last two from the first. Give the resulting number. -18.4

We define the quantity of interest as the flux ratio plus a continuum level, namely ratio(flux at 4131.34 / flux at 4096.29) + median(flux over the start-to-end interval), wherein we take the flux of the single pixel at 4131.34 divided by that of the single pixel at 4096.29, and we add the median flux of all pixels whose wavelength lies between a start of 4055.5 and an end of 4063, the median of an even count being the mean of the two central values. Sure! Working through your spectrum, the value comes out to 20.8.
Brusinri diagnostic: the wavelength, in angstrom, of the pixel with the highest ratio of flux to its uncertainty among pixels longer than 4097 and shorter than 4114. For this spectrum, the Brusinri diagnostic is 4101.95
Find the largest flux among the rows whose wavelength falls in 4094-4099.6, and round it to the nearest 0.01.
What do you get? 20.58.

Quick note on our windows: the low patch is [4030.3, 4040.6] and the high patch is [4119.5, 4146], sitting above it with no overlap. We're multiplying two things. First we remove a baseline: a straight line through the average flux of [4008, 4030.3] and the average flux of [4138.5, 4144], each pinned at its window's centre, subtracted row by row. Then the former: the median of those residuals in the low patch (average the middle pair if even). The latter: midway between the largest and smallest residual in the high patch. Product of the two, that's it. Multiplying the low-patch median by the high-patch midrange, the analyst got 3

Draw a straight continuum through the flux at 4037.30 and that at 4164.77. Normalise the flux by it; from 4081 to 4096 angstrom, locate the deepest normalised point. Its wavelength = 4094.41 angstrom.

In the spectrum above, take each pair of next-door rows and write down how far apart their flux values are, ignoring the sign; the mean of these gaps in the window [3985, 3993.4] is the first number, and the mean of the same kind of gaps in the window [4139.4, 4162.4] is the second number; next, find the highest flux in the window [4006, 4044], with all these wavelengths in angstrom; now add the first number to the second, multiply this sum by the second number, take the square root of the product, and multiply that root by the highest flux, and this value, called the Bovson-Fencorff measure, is 81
